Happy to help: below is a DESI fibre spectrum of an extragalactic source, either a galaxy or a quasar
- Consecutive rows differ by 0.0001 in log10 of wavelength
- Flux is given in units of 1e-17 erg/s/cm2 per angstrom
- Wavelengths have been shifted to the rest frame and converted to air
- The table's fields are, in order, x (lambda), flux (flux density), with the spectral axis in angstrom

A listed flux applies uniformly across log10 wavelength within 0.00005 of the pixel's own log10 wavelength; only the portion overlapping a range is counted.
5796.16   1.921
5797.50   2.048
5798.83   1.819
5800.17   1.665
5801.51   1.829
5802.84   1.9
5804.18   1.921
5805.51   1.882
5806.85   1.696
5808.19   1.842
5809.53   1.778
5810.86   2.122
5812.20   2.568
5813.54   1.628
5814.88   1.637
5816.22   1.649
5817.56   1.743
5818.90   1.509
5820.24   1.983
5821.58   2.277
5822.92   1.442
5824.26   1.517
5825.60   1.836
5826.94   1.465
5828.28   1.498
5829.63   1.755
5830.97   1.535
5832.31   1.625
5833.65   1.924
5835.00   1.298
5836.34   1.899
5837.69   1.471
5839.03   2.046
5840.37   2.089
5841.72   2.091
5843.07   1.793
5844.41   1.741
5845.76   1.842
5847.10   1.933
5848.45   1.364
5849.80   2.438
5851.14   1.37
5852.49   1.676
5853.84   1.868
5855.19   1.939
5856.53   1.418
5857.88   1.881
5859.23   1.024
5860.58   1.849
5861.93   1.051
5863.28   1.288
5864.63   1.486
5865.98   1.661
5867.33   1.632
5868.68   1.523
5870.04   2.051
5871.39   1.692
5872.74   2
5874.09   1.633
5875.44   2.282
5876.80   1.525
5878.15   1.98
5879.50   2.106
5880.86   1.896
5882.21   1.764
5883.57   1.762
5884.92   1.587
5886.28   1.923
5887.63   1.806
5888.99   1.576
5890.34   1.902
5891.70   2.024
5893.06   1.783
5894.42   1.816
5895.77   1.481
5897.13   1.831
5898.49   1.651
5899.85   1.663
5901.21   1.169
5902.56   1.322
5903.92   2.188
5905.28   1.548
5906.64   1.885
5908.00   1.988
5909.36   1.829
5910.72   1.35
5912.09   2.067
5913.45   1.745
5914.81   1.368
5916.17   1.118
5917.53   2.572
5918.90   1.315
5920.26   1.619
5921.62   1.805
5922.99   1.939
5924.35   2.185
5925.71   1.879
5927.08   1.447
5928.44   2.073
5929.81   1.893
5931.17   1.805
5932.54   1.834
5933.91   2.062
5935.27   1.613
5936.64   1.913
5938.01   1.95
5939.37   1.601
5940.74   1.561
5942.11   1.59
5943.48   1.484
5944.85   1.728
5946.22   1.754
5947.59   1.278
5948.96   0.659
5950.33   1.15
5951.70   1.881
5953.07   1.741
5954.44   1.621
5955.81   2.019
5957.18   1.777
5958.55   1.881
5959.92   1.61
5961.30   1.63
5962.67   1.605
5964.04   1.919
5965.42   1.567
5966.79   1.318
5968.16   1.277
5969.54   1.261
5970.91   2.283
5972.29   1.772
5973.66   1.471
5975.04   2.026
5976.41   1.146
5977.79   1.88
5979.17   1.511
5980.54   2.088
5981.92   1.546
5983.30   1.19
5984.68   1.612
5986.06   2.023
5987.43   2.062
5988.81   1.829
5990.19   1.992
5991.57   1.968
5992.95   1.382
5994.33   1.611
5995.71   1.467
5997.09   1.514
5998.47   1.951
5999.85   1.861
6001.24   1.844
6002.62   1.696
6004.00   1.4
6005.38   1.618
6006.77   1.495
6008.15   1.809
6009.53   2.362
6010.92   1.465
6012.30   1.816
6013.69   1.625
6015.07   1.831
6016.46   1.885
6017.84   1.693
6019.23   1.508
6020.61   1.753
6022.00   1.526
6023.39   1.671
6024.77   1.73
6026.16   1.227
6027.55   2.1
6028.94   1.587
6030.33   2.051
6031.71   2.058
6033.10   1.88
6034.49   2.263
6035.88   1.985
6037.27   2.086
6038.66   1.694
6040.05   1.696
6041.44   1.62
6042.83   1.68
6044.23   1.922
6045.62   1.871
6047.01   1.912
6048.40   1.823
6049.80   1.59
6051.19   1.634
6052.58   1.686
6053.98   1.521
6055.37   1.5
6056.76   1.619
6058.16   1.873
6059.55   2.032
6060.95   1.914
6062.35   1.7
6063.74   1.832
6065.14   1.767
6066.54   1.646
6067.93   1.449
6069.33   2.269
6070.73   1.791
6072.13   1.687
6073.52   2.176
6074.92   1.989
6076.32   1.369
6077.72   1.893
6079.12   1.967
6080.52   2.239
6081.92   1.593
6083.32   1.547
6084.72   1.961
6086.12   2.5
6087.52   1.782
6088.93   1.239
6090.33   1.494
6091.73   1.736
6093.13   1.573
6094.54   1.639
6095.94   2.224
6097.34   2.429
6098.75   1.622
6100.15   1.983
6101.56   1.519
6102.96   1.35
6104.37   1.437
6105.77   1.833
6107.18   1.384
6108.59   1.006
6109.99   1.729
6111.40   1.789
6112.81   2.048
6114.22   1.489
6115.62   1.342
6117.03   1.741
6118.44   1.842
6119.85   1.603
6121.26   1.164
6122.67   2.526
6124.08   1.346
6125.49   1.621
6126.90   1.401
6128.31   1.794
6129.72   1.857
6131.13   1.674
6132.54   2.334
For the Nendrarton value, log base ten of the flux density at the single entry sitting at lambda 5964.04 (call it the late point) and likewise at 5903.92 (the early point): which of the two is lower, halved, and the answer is 0.142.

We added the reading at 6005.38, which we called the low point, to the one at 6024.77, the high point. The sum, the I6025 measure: 3.35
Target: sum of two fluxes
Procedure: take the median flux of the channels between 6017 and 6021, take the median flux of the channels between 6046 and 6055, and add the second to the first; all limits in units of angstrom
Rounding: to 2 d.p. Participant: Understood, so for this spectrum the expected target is 3.35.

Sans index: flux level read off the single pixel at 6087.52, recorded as 1.782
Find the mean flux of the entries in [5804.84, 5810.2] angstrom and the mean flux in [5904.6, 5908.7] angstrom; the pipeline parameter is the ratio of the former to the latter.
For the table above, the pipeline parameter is 1.00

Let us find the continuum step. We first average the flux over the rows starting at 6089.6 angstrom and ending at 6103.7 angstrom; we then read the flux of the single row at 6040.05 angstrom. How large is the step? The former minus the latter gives 0.1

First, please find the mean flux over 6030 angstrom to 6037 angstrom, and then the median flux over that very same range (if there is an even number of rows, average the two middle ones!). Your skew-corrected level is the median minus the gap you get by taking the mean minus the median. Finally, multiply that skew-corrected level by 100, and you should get 205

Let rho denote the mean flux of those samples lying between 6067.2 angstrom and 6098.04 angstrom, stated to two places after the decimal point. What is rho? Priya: 1.84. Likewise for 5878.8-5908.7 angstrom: 1.76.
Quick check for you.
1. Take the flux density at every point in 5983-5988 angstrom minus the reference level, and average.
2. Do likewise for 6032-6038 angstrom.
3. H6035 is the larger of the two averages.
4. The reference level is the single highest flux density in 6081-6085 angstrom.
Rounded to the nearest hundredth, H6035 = 0.09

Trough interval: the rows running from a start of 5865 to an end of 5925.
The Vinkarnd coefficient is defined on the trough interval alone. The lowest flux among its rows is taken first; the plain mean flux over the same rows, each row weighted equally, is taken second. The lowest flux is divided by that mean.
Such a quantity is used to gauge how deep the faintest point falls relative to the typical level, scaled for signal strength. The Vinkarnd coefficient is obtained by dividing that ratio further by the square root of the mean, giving 0.478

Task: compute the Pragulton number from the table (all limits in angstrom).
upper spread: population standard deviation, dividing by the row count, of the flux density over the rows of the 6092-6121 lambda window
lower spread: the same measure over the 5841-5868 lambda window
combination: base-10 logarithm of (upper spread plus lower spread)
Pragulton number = -0.18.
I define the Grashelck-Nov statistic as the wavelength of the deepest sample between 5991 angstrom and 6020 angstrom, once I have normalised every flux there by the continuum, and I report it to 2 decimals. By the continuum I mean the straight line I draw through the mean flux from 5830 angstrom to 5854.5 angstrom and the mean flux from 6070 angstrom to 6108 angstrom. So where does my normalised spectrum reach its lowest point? 5992.95 angstrom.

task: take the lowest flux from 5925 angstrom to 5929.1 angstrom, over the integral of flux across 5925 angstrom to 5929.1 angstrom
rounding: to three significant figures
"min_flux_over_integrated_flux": 0.196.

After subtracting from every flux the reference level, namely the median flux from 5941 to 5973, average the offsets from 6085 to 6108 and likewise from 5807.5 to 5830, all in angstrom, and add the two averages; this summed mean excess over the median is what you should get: 0.27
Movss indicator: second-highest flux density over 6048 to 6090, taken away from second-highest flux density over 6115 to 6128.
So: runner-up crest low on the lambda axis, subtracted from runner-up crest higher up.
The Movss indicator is -0.43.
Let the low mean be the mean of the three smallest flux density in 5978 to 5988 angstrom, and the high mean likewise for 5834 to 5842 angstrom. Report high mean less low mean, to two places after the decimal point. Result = 0.14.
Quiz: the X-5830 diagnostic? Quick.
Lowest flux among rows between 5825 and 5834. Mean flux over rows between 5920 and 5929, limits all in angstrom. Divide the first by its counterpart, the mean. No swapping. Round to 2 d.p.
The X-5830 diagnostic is 0.79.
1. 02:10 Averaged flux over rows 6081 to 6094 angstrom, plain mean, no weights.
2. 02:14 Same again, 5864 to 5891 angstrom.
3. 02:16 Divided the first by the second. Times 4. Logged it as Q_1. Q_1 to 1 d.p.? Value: 3.8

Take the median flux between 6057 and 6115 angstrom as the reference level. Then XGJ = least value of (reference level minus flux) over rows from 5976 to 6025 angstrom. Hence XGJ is -0.6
